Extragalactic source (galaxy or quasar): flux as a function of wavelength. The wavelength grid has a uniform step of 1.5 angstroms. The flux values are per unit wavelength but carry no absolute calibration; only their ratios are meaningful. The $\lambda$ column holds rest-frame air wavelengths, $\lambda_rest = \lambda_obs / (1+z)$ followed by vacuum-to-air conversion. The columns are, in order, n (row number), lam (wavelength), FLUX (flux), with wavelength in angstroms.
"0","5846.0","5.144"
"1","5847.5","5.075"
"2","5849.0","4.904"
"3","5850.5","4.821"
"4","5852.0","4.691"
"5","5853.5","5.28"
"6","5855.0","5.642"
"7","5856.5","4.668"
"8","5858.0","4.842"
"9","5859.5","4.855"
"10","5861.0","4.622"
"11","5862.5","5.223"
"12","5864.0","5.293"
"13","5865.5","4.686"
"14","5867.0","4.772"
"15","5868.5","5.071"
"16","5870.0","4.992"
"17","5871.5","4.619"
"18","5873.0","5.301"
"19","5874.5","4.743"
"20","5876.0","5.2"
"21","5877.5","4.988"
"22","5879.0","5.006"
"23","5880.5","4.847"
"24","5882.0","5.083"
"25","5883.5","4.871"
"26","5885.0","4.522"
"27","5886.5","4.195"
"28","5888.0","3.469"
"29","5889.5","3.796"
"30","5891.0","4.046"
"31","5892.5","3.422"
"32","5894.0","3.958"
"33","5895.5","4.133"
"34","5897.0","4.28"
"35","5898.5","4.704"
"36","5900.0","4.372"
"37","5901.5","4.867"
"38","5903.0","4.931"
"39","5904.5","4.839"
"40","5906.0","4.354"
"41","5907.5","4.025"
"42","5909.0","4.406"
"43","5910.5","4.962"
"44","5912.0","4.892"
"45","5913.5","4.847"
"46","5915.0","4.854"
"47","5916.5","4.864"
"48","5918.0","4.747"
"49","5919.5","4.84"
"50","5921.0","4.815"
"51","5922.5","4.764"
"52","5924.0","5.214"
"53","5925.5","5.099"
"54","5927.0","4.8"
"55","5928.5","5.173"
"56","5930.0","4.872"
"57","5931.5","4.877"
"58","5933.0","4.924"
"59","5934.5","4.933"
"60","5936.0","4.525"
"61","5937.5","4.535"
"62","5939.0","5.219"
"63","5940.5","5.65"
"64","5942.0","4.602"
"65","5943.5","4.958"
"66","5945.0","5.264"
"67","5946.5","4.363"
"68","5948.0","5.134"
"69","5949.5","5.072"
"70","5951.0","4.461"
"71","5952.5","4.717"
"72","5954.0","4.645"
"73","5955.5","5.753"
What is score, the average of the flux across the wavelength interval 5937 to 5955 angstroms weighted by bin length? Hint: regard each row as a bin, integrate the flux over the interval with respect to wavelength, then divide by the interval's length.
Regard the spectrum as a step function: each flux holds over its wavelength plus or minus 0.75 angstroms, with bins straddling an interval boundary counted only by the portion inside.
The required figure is 4.90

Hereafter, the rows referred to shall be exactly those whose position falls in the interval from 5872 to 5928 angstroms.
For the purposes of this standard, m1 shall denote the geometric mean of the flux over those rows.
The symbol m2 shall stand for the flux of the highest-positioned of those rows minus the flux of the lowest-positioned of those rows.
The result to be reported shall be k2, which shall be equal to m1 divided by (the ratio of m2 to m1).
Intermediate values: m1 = 4.60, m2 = -0.5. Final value -42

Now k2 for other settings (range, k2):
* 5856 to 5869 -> 59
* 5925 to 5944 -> -172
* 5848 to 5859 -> -398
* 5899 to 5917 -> 44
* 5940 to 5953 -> -26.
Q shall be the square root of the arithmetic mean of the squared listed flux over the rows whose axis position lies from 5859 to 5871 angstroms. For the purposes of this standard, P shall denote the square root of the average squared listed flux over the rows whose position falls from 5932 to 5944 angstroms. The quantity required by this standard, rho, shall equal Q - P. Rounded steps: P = 4.93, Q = 4.94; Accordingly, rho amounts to 0.01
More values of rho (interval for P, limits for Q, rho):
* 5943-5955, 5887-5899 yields -0.84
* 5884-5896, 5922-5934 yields 1.01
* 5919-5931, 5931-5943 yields -0.03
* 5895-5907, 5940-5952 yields 0.39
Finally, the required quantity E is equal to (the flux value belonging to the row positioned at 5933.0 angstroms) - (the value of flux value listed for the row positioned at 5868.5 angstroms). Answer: -0.1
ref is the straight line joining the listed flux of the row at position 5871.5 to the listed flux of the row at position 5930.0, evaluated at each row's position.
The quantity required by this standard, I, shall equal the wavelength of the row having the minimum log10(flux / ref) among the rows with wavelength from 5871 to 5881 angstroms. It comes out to 5871.5 angstroms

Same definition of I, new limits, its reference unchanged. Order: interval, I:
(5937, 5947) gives 5946.5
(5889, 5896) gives 5892.5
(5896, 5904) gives 5897.0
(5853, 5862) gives 5861.0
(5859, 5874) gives 5871.5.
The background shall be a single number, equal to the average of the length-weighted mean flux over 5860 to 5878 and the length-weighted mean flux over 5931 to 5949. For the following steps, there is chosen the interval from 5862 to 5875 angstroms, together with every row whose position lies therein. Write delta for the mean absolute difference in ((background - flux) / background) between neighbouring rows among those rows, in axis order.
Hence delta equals 0.070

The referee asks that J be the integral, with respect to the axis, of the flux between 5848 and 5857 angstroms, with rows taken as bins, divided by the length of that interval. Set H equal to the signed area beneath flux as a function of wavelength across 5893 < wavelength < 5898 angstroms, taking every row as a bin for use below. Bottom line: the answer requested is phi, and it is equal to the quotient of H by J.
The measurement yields 4.1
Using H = 21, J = 5.01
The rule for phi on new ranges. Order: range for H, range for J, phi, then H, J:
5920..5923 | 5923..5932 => 2.9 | 14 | 5.00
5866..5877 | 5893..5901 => 12.7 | 54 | 4.28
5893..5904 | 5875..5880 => 9.7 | 49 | 5.04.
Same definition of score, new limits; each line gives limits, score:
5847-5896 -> 4.72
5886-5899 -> 3.98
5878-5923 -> 4.52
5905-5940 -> 4.81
